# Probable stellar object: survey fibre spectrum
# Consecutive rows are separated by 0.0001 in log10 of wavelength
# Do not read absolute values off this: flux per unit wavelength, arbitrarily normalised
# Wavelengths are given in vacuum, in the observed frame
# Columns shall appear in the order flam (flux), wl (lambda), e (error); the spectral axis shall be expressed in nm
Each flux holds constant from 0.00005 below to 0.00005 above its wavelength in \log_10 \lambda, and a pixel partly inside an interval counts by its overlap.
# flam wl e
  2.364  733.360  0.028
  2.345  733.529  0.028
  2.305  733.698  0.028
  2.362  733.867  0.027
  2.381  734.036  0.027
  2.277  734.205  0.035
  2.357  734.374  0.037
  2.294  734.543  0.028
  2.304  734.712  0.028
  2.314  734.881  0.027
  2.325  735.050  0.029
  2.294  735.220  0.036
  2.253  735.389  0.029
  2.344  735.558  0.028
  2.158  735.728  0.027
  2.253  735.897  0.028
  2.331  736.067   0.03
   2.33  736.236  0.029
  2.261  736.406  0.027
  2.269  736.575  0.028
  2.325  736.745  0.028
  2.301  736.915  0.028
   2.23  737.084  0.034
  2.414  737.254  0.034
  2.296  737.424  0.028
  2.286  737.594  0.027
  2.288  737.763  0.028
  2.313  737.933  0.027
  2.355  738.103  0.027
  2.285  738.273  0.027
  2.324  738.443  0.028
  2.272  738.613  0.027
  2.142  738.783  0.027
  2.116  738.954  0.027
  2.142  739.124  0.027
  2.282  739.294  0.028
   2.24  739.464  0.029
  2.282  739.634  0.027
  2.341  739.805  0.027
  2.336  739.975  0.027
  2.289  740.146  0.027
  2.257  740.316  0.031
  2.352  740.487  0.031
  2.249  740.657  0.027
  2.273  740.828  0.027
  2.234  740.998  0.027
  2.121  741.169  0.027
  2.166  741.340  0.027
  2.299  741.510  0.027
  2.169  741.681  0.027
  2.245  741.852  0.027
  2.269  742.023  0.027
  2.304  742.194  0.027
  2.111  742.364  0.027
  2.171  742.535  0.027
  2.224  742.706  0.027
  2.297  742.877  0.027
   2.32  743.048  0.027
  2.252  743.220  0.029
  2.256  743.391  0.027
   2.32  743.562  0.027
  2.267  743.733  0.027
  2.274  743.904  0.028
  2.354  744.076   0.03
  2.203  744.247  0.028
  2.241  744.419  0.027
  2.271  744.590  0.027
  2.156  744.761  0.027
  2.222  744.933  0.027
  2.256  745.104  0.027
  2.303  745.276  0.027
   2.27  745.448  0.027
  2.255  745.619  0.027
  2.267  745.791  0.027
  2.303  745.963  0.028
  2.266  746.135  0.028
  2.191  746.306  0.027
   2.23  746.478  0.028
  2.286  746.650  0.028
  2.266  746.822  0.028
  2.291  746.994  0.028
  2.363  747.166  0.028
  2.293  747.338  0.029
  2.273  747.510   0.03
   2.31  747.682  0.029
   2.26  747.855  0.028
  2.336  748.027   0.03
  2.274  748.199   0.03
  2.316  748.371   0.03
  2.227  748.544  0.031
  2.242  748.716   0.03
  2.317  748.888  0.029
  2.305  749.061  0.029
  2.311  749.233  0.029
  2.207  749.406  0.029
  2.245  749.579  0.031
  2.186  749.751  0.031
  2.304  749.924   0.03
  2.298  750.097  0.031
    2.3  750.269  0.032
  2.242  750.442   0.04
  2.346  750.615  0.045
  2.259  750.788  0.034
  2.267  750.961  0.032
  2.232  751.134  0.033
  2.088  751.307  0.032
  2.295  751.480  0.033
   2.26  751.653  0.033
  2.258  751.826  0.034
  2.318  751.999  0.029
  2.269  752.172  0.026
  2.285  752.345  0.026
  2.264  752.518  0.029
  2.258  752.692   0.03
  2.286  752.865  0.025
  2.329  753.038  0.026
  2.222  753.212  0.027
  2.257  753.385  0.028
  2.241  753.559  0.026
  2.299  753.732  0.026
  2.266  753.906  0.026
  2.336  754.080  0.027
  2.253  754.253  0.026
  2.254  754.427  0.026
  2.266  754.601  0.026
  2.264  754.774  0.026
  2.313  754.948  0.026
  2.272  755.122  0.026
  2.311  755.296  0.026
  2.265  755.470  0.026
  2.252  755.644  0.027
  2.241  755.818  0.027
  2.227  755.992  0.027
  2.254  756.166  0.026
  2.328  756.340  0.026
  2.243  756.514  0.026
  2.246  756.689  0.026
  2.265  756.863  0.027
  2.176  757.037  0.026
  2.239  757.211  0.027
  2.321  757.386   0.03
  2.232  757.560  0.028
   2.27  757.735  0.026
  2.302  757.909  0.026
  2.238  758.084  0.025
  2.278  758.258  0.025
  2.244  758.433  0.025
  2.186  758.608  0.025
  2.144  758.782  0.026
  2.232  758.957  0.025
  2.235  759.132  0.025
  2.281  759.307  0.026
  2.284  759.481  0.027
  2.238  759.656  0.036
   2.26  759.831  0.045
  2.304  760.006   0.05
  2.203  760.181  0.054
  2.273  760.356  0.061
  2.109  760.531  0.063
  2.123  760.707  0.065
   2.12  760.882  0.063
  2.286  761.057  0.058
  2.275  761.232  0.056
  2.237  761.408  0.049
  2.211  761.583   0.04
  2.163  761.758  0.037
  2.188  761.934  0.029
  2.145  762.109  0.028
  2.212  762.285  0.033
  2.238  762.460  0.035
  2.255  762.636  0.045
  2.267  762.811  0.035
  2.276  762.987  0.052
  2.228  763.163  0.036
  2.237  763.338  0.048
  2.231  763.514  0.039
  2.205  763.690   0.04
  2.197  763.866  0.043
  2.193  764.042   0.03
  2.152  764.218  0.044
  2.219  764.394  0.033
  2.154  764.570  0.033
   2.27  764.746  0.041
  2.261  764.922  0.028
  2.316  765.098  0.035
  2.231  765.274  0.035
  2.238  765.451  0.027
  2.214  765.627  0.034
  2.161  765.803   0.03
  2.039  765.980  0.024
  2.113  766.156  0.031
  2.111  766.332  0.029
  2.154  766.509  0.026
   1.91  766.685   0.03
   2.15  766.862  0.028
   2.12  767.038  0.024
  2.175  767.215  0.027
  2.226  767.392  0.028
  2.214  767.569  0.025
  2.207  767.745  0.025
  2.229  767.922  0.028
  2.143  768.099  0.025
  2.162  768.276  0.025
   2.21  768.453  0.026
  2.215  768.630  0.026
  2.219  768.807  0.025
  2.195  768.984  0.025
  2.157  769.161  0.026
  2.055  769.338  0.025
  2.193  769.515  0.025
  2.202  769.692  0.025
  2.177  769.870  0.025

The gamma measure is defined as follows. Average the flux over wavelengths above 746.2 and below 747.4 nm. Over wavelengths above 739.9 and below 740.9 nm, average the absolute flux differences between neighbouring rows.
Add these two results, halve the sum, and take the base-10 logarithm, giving 0.067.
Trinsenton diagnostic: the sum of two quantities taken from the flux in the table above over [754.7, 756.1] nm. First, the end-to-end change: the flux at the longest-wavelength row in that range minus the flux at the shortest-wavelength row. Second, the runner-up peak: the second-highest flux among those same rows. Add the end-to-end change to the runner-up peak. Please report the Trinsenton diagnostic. 2.27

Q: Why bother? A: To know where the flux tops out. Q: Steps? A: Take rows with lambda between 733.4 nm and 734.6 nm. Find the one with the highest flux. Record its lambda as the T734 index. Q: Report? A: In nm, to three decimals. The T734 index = 734.036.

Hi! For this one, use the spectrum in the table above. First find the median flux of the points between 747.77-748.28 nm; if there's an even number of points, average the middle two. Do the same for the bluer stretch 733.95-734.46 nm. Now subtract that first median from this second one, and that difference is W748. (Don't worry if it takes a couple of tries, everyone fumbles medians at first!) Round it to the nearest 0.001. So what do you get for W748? 0.083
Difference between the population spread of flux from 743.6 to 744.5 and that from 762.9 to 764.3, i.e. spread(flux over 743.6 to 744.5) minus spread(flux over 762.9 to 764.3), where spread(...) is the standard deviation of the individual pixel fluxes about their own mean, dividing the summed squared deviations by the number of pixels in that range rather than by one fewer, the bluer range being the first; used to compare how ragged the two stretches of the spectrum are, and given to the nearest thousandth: 0.015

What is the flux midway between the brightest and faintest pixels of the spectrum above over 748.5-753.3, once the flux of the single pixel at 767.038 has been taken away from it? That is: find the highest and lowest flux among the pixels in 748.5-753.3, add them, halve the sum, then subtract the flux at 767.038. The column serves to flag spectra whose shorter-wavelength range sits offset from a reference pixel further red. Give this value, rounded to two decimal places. 0.10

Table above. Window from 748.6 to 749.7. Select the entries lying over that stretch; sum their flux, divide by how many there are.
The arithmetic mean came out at 2.27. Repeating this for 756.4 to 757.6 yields 2.25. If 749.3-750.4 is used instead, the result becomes 2.26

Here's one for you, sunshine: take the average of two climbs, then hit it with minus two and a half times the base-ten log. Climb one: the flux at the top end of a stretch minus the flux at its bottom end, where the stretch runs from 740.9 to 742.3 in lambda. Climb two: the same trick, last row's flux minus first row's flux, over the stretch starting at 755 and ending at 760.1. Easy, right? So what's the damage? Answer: 3.23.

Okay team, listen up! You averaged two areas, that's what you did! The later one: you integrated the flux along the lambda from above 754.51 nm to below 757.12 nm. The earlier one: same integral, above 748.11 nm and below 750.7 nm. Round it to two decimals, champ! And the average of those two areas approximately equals 5.90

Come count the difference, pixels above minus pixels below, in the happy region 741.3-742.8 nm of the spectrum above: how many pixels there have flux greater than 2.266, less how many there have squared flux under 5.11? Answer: -3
